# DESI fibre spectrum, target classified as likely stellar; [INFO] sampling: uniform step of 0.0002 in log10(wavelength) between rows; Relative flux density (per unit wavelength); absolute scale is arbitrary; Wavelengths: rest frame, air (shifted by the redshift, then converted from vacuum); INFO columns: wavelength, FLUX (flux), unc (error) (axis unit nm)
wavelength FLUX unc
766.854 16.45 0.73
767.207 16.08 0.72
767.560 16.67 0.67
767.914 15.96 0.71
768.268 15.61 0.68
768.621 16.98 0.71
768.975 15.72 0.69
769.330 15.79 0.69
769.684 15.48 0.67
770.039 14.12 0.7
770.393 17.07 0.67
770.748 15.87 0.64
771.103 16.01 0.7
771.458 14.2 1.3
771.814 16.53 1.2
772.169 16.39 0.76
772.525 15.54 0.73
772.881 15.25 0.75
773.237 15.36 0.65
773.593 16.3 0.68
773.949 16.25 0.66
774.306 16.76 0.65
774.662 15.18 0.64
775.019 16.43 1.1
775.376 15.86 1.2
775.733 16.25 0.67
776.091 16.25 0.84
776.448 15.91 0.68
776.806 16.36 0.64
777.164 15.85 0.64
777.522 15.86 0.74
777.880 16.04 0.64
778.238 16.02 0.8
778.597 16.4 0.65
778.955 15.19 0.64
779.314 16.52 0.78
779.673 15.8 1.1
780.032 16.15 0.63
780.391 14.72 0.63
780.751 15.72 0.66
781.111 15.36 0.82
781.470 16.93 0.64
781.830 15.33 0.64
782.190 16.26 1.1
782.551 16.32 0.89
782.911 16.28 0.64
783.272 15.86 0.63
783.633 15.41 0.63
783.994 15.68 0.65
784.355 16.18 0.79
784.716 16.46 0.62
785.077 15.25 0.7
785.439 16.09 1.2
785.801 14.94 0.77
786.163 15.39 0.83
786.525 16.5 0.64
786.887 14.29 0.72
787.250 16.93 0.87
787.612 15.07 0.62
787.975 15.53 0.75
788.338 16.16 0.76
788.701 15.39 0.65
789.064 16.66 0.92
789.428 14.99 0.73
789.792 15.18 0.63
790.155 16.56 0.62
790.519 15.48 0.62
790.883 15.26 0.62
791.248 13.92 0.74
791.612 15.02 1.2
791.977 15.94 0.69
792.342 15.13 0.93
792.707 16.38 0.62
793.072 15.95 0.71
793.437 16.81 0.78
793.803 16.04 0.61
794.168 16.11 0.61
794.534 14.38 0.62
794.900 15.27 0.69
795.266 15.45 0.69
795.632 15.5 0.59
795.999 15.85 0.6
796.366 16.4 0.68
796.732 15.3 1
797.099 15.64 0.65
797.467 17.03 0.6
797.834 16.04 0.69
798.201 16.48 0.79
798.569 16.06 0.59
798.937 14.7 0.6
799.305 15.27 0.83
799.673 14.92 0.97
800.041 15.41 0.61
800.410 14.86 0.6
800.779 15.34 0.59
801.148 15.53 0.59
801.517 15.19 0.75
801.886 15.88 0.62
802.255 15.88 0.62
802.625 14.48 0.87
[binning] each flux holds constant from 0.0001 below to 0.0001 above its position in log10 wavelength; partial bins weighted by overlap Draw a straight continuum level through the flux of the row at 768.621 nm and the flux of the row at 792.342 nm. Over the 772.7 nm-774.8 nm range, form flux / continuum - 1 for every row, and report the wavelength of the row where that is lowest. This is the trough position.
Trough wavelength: 772.881 nm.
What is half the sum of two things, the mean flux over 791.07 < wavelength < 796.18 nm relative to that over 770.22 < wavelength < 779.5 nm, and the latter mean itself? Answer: 8.48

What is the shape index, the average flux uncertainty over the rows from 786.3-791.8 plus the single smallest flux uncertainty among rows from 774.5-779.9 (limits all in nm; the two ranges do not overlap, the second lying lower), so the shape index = 1.38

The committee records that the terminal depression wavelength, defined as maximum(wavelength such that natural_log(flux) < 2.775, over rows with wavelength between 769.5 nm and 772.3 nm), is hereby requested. 771.458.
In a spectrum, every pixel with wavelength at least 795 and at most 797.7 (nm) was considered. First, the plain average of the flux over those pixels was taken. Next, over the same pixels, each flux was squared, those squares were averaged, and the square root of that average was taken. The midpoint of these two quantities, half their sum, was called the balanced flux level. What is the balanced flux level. 15.9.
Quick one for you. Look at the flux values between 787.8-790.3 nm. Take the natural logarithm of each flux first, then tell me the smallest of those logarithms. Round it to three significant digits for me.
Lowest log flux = 2.71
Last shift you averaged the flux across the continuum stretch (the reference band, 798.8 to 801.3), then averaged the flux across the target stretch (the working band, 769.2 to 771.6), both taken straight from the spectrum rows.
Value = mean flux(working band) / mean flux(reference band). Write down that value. 1.02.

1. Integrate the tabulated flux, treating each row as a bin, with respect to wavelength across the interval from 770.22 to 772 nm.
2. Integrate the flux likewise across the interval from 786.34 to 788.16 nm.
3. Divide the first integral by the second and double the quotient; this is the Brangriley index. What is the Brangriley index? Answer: 1.99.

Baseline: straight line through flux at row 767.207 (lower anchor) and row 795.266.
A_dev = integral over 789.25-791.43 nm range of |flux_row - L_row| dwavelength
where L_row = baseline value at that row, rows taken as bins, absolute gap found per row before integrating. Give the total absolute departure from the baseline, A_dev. 1.4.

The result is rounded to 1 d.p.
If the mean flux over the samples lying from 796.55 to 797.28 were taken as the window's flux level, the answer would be 15.5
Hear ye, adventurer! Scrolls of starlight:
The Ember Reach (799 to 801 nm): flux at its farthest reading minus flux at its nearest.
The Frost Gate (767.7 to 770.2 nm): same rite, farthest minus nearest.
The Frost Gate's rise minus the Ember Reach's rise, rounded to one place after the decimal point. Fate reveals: -1.9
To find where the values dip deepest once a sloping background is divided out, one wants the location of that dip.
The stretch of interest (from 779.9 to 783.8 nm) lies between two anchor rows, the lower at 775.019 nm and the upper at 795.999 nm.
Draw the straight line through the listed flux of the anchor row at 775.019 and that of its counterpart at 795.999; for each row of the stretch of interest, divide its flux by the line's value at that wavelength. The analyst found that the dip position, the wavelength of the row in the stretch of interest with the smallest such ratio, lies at 780.391 nm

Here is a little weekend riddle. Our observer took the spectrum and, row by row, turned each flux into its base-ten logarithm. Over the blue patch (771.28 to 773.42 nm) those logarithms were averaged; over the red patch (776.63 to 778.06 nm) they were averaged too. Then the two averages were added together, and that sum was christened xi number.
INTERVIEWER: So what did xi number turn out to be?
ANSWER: 2.40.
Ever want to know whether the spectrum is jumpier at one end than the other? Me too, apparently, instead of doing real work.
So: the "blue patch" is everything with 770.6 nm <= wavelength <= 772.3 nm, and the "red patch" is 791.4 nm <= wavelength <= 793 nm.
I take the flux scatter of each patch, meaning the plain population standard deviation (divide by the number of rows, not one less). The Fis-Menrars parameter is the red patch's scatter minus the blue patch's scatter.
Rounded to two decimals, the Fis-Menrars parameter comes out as -0.27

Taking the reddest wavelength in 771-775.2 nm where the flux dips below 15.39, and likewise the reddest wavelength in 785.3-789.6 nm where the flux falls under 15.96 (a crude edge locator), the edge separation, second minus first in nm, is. 14.77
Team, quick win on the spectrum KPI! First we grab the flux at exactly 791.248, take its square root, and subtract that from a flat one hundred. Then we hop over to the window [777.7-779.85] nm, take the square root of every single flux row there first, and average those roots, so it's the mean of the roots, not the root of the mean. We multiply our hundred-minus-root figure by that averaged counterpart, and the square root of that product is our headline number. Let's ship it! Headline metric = 19.6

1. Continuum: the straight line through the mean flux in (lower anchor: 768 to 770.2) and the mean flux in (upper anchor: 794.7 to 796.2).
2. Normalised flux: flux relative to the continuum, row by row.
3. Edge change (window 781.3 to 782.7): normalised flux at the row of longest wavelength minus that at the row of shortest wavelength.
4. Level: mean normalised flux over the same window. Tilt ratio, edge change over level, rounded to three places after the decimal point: -0.037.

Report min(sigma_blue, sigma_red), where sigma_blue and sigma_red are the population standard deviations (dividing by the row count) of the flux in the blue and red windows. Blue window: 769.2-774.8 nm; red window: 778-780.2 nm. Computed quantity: 0.4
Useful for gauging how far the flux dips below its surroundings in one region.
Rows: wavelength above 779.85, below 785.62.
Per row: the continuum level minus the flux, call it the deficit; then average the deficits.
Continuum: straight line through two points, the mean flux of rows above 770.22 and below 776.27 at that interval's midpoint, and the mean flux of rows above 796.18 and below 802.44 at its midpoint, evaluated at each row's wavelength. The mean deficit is -0.02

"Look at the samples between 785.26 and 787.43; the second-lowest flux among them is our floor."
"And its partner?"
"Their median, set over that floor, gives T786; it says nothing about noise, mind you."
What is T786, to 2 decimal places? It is 1.05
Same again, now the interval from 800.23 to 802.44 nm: 1.02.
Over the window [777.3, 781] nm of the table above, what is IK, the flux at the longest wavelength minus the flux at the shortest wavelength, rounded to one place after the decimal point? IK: -0.1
